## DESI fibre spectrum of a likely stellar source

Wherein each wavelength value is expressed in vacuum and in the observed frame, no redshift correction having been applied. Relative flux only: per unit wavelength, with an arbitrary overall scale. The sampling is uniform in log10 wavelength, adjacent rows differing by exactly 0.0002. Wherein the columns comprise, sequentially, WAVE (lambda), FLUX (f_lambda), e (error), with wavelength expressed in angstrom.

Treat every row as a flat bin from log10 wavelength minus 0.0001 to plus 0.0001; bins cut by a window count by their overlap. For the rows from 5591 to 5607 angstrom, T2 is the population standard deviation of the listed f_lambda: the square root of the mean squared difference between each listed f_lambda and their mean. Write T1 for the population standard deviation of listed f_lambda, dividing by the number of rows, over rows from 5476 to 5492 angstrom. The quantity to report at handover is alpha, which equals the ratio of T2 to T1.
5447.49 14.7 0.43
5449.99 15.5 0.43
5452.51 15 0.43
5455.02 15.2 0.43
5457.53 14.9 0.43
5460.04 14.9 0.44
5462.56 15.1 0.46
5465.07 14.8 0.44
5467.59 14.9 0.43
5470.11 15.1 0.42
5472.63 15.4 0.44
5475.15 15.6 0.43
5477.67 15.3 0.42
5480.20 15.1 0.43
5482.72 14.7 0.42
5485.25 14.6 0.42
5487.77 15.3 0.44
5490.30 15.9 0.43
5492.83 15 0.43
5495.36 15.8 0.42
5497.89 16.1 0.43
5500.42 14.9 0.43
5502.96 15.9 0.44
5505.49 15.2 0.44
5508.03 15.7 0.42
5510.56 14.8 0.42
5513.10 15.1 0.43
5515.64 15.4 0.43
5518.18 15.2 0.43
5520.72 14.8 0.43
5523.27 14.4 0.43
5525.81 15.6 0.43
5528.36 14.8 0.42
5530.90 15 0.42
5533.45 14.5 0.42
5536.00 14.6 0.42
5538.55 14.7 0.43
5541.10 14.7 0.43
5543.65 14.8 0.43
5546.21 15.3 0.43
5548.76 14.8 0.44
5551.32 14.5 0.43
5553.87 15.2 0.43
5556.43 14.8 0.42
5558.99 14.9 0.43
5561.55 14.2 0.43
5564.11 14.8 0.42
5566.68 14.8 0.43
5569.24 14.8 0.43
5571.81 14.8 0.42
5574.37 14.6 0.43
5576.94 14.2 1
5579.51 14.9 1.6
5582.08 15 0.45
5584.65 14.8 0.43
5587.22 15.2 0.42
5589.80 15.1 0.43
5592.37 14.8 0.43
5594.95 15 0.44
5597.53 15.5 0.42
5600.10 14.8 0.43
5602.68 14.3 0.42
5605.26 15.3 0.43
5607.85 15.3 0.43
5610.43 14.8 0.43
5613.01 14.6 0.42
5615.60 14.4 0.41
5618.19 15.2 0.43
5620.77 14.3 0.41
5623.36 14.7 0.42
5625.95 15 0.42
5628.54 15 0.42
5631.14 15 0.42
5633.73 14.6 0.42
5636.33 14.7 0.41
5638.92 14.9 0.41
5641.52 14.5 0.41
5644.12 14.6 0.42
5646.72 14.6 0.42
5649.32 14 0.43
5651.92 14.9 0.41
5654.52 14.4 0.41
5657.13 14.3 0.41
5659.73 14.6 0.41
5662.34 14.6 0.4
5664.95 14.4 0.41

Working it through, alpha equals 0.90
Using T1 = 0.43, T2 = 0.39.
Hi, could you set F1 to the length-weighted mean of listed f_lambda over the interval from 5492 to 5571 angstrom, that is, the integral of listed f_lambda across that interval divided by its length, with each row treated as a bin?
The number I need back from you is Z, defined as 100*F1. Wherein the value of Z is 1500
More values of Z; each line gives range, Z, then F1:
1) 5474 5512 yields 1533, 15.3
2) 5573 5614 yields 1489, 14.9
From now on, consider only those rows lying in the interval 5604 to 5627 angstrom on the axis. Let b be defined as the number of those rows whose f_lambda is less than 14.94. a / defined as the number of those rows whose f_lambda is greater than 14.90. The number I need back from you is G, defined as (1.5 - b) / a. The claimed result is -0.9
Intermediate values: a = 4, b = 5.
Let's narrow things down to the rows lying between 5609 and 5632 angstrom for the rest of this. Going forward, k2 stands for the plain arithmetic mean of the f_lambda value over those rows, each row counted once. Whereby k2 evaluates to 14.8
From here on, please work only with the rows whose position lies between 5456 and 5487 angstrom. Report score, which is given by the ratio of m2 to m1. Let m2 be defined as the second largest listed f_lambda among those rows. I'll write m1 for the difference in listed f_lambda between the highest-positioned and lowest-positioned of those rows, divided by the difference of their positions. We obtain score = -1423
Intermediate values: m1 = -0.011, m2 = 15.4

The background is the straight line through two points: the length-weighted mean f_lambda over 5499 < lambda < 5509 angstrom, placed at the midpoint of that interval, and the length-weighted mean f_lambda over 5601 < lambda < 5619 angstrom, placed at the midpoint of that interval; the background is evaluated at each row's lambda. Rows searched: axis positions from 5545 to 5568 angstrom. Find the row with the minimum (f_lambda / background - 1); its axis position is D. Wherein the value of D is 5561.55 angstrom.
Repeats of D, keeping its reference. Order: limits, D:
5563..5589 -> 5576.94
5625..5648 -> 5641.52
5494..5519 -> 5510.56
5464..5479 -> 5465.07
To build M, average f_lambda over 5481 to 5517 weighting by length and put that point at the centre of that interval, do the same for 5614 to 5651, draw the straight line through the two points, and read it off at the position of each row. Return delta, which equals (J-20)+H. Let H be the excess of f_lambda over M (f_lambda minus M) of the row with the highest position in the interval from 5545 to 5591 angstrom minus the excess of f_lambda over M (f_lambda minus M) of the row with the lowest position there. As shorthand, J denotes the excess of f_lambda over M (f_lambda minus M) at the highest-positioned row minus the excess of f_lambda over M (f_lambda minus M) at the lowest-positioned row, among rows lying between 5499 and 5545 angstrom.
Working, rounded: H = 0.01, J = 0.1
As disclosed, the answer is -19.9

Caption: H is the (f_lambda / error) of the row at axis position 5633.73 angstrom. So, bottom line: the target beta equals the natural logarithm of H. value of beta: 3.549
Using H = 34.8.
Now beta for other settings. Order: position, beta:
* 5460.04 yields 3.522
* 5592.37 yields 3.539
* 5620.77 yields 3.552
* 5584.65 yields 3.539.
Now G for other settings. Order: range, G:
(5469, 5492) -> -0.1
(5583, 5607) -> -0.5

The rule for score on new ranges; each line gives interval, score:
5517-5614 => -2450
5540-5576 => -5057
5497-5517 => -403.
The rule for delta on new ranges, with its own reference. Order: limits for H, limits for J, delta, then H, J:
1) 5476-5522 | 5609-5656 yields -20.5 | -0.30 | -0.2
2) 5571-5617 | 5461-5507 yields -19.9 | -0.19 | 0.3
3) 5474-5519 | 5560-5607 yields -18.9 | -0.20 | 1.3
